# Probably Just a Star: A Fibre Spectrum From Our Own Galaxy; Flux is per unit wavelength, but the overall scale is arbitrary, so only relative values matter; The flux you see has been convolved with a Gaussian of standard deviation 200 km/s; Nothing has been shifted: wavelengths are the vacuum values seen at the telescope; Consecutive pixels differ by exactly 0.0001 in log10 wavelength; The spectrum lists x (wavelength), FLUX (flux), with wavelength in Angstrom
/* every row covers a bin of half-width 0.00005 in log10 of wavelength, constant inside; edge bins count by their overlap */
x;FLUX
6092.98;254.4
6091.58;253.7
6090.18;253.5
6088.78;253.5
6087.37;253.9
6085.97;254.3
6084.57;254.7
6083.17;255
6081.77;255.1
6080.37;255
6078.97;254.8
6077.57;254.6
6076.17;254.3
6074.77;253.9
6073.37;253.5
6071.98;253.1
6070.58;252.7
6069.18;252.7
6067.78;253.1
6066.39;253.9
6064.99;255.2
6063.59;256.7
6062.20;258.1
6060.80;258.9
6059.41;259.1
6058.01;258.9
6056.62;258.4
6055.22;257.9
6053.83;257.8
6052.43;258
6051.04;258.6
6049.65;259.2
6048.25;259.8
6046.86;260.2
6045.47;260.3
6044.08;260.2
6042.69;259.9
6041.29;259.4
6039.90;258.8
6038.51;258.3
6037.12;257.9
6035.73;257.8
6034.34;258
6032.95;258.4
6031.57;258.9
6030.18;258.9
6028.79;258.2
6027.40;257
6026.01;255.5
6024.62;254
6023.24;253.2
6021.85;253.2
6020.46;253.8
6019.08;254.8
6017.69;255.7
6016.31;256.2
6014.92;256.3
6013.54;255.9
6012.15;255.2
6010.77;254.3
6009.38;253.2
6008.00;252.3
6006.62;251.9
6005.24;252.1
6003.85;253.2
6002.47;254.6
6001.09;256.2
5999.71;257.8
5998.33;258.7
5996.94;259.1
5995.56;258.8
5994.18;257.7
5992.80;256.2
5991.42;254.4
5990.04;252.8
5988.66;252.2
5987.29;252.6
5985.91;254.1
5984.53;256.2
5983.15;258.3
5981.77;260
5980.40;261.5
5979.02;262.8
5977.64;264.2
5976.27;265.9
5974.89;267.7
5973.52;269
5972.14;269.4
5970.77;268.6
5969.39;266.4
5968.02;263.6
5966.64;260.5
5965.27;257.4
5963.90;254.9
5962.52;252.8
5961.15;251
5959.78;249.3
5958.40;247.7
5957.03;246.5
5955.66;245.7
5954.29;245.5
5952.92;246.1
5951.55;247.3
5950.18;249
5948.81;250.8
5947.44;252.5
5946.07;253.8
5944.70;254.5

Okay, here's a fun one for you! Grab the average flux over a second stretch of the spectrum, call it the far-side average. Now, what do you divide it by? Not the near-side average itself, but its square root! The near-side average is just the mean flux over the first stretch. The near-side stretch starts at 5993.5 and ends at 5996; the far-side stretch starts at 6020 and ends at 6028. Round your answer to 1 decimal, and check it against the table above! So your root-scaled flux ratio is 15.8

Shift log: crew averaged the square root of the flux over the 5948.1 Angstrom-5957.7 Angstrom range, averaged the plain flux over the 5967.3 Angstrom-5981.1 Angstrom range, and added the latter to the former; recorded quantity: 282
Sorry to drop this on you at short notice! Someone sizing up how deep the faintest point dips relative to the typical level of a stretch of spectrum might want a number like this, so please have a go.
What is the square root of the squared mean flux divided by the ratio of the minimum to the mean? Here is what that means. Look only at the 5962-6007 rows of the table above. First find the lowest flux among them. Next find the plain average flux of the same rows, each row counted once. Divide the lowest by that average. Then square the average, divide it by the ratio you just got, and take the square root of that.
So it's 262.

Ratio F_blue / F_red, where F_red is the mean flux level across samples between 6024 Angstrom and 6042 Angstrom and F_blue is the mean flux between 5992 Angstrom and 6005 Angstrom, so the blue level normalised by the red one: 1.00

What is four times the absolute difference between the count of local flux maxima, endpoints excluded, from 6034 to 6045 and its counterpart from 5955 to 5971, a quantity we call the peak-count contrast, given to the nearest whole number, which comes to 0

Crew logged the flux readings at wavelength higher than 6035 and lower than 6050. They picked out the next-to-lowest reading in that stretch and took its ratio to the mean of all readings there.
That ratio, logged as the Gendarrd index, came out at 0.995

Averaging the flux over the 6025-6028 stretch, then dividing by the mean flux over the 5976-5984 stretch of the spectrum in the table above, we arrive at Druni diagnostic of 0.98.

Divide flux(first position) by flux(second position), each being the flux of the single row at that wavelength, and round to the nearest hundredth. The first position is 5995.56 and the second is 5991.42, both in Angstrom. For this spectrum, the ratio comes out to 1.02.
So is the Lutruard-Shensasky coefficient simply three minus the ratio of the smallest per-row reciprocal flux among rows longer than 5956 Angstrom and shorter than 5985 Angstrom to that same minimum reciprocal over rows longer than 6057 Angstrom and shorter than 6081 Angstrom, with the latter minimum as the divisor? 2.04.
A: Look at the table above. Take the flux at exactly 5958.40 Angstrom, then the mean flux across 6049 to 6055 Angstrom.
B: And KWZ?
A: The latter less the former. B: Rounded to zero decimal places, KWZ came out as 11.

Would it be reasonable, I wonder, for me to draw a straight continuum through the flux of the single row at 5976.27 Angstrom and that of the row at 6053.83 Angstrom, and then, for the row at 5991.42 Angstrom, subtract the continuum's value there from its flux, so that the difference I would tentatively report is -9.9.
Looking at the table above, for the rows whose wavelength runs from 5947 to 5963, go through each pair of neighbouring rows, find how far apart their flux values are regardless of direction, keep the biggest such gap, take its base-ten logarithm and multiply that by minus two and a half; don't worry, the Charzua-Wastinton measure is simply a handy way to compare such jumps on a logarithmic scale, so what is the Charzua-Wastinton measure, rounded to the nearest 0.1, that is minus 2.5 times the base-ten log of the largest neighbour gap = -0.6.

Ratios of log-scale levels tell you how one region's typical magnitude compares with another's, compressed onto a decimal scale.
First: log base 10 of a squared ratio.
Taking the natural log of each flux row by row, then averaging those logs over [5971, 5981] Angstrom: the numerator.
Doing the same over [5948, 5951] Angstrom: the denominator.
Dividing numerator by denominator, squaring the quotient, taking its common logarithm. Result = 0.010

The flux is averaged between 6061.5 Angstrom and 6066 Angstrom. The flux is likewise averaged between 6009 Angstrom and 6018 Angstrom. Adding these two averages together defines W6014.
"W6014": 512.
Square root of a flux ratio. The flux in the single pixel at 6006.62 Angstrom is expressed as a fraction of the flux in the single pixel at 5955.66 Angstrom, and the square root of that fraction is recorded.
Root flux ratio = 1.01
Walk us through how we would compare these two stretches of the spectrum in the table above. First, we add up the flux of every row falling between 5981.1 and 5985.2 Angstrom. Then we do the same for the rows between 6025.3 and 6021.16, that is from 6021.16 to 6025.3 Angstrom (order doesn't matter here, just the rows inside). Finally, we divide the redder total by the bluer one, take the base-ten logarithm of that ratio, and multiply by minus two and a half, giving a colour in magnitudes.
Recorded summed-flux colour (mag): 0.020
